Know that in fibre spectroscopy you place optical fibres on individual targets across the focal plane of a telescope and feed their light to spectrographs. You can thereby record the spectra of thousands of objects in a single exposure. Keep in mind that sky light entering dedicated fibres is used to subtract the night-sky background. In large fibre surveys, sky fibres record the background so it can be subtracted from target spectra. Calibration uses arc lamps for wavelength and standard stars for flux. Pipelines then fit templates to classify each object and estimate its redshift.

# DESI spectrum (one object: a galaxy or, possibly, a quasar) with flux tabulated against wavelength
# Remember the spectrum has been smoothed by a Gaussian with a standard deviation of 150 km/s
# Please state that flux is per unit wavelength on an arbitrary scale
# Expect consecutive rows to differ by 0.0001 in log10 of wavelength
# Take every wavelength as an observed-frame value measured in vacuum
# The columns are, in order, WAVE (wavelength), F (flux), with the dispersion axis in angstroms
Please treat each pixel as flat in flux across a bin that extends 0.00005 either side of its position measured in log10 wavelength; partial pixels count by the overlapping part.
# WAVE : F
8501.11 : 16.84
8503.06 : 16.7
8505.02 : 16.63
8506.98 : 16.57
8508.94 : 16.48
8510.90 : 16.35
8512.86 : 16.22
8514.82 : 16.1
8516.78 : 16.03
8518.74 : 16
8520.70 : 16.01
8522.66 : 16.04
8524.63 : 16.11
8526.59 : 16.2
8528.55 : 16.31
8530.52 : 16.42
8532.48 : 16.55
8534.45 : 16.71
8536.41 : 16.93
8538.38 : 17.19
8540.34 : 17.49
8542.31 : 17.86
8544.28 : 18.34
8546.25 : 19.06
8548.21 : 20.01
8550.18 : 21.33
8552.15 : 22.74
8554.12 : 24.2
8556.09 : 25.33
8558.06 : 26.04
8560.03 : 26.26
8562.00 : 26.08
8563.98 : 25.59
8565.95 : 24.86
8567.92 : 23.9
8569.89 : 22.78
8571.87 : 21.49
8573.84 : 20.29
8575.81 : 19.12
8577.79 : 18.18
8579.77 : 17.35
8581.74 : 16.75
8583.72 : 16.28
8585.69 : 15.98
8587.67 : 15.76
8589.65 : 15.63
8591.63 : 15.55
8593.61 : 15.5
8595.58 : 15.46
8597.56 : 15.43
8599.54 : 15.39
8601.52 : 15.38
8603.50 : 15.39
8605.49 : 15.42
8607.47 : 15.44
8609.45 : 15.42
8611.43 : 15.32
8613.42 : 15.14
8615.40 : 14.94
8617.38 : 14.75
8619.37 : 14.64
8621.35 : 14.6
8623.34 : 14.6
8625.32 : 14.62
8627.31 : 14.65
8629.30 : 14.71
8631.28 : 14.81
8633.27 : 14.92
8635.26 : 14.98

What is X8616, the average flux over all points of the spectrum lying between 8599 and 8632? 15.0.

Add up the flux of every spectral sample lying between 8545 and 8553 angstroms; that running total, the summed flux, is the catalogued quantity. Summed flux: 83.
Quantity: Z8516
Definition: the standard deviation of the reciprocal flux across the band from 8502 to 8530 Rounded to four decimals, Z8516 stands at 0.0009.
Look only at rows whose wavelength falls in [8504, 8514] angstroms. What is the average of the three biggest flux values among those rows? 16.6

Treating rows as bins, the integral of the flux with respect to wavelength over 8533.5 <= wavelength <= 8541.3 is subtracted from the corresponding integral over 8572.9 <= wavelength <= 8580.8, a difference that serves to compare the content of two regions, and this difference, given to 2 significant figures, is 14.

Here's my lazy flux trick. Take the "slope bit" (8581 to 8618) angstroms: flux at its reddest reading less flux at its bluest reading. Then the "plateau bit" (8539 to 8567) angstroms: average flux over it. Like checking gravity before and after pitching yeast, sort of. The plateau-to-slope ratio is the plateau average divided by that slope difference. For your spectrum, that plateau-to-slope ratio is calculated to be -11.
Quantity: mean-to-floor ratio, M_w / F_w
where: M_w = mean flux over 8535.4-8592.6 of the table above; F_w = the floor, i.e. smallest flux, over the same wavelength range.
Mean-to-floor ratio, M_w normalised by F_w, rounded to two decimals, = 1.30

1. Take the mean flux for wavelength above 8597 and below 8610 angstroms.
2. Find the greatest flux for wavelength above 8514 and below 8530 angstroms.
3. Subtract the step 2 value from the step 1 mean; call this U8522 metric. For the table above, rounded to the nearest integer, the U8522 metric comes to -1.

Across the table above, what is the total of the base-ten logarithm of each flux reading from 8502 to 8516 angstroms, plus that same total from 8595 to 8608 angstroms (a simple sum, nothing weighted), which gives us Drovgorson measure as 17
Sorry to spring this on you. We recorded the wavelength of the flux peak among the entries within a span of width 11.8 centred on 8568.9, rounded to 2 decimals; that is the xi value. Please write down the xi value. 8563.98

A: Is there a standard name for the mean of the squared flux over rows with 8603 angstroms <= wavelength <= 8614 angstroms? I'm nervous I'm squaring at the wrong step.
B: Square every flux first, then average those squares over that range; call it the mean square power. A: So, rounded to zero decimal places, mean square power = 236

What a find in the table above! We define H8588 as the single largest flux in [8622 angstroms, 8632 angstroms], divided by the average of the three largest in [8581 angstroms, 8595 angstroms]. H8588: 0.91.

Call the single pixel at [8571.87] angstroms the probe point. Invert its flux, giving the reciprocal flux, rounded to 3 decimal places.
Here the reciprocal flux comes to 0.047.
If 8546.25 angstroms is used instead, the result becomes 0.052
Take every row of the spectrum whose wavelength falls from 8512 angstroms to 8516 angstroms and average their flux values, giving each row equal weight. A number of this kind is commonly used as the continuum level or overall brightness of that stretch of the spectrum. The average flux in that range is 16.2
